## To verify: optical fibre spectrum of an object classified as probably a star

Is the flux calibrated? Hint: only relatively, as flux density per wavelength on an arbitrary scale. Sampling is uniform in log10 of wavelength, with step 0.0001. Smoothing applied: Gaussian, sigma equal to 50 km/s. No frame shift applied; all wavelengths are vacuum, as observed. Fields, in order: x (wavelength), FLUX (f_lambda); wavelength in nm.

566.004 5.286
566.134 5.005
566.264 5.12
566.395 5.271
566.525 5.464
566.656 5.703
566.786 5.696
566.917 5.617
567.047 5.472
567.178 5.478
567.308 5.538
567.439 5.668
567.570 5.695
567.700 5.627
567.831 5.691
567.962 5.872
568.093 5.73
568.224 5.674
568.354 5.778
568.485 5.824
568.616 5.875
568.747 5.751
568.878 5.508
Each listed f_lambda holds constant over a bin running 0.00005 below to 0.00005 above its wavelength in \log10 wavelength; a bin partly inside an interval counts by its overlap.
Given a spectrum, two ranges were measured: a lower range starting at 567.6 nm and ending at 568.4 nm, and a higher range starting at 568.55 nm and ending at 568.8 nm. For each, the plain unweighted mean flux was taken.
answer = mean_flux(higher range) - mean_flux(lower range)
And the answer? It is 0.08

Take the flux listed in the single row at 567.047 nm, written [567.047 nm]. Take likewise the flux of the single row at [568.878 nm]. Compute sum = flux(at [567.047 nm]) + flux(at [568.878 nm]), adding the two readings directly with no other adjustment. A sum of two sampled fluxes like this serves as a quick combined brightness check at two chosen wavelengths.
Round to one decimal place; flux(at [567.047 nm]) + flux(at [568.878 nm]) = 11.0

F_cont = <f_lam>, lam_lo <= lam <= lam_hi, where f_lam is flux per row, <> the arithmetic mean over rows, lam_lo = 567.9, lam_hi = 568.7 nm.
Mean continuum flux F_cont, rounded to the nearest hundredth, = 5.79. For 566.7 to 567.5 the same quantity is 5.58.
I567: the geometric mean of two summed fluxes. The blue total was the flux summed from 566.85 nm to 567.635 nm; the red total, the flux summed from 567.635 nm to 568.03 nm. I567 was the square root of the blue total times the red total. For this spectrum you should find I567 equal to 24.0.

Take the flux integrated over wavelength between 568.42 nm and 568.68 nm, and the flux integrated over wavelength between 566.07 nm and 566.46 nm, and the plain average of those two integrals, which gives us 1.8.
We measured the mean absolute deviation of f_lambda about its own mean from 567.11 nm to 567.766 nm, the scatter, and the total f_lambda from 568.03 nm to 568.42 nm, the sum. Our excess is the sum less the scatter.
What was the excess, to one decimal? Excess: 17.1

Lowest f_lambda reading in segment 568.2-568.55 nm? 5.674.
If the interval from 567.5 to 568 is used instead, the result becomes 5.627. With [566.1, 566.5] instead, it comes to 5.005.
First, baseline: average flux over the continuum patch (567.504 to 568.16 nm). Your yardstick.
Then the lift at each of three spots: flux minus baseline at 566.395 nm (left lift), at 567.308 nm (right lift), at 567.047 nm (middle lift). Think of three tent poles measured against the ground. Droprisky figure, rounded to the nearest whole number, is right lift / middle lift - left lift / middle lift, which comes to -1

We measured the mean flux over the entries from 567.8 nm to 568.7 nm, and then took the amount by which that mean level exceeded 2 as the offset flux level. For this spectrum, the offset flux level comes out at 3.78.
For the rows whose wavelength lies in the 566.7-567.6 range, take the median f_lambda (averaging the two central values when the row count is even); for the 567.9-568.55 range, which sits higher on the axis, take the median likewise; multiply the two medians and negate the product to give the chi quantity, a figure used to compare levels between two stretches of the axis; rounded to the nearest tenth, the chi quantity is -32.5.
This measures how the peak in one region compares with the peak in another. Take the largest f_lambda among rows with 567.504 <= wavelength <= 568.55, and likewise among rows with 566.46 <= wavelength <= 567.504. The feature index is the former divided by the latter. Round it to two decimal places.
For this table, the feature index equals 1.03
